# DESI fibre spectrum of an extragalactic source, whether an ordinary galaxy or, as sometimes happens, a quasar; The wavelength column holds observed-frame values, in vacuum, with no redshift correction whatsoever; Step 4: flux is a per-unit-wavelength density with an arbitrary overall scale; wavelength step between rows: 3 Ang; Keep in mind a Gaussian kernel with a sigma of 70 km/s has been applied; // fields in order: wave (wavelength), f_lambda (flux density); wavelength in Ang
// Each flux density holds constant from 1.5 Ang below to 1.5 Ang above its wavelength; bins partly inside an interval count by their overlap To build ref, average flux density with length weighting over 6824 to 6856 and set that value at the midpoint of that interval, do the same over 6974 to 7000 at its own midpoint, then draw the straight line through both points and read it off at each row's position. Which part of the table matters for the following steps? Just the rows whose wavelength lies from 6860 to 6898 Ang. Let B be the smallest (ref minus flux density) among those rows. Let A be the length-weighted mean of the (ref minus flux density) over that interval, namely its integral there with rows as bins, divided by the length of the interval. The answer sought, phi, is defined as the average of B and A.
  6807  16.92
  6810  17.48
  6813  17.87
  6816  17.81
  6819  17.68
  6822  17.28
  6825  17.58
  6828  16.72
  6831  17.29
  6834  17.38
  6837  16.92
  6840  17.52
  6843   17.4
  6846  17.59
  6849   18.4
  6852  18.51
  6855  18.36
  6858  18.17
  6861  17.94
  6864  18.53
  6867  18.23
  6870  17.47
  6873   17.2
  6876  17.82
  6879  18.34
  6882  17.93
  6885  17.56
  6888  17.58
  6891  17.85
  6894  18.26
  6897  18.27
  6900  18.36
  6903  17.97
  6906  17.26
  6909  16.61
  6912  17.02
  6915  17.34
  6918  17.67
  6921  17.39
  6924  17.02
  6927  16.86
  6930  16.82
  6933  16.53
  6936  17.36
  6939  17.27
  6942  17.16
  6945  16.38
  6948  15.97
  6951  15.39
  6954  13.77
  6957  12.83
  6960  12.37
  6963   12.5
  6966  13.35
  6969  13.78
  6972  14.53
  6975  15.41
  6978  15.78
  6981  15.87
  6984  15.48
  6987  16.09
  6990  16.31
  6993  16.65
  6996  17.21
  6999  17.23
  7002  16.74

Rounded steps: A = -0.7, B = -1.2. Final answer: -0.95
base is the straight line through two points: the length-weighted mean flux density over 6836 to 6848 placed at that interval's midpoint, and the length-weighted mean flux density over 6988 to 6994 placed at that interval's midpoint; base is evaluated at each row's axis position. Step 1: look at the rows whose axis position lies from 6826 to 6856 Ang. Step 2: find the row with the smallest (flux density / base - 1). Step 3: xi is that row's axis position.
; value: 6828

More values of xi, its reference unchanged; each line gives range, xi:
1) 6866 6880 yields 6873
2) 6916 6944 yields 6933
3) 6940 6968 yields 6960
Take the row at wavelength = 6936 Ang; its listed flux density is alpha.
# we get 17.36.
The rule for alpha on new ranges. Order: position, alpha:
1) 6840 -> 17.52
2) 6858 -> 18.17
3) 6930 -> 16.82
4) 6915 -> 17.34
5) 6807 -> 16.92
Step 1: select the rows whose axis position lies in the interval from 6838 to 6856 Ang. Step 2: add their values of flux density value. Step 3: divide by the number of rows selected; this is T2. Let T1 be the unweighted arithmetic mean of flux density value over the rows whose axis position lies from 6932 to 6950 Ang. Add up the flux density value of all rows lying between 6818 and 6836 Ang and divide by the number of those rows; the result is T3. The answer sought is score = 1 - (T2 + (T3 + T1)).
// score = -51.1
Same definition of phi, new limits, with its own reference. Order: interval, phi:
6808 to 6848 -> 0.11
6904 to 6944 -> -0.55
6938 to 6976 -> 0.64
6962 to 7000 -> -0.13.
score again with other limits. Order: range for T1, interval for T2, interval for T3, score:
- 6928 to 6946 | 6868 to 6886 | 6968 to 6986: -48.8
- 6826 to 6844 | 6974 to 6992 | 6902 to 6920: -49.3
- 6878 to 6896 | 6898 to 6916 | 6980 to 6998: -50.6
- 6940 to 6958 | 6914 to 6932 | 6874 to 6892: -49.3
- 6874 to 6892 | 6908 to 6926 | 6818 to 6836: -51.3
